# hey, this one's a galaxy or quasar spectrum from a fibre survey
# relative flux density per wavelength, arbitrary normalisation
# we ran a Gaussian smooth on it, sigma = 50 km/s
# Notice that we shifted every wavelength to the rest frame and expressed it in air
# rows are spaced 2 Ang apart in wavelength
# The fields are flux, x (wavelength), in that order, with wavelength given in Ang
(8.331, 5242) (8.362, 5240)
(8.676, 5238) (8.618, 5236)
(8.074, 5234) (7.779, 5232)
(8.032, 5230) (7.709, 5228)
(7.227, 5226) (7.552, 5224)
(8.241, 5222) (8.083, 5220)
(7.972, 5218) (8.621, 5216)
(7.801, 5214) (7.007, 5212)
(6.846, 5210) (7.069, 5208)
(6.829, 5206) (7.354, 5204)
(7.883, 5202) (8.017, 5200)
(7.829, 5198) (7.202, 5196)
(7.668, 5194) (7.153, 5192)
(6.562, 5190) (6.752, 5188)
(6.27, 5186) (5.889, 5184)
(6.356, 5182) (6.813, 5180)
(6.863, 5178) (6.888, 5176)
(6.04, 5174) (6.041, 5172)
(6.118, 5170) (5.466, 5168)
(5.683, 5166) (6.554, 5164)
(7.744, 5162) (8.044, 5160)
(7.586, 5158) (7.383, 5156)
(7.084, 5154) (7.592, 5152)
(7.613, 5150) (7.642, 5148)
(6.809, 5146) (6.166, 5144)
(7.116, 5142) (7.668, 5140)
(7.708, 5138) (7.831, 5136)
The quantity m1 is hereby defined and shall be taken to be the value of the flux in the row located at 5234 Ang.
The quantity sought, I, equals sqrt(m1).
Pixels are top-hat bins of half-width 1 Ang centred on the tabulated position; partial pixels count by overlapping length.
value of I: 2.84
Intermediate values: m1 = 8.074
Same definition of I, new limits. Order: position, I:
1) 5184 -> 2.43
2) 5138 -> 2.78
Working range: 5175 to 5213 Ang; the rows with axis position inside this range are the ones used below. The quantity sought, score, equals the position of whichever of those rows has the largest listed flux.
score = 5200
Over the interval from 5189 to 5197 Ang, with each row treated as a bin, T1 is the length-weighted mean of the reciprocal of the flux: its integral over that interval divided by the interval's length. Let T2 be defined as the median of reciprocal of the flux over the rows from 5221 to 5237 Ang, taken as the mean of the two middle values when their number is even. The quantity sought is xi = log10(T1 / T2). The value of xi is 0.045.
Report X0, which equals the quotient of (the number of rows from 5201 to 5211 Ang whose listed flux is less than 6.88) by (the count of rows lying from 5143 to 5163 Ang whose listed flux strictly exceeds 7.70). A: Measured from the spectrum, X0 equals 1.0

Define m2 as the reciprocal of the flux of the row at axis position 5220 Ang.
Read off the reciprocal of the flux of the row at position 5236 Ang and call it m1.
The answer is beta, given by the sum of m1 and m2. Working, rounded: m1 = 0.116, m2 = 0.124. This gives 0.240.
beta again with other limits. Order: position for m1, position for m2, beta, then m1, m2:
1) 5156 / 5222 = 0.257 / 0.135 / 0.121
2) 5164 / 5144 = 0.315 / 0.153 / 0.162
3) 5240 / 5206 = 0.266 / 0.120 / 0.146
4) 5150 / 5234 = 0.255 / 0.131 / 0.124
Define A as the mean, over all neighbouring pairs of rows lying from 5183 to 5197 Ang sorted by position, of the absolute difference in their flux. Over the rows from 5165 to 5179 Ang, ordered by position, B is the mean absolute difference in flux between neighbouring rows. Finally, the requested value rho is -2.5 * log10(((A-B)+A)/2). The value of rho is 1.4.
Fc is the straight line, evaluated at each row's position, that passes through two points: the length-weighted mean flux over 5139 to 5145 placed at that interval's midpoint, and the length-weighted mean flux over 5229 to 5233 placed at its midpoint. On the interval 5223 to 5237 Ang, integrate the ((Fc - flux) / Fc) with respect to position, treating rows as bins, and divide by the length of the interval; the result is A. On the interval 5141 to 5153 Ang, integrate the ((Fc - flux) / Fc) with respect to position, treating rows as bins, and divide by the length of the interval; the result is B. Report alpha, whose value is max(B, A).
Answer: 0.005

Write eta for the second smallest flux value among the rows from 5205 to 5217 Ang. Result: 6.846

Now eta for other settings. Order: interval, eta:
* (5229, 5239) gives 8.032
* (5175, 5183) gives 6.813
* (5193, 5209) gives 7.069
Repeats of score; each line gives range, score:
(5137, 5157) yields 5138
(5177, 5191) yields 5178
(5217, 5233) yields 5222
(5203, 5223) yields 5216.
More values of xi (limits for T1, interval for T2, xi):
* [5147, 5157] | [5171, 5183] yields -0.055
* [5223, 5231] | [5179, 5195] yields -0.059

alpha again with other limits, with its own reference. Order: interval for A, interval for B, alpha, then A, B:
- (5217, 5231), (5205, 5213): 0.096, 0.00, 0.096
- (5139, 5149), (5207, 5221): 0.013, -0.01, 0.013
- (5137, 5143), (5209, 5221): 0.003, -0.08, 0.003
